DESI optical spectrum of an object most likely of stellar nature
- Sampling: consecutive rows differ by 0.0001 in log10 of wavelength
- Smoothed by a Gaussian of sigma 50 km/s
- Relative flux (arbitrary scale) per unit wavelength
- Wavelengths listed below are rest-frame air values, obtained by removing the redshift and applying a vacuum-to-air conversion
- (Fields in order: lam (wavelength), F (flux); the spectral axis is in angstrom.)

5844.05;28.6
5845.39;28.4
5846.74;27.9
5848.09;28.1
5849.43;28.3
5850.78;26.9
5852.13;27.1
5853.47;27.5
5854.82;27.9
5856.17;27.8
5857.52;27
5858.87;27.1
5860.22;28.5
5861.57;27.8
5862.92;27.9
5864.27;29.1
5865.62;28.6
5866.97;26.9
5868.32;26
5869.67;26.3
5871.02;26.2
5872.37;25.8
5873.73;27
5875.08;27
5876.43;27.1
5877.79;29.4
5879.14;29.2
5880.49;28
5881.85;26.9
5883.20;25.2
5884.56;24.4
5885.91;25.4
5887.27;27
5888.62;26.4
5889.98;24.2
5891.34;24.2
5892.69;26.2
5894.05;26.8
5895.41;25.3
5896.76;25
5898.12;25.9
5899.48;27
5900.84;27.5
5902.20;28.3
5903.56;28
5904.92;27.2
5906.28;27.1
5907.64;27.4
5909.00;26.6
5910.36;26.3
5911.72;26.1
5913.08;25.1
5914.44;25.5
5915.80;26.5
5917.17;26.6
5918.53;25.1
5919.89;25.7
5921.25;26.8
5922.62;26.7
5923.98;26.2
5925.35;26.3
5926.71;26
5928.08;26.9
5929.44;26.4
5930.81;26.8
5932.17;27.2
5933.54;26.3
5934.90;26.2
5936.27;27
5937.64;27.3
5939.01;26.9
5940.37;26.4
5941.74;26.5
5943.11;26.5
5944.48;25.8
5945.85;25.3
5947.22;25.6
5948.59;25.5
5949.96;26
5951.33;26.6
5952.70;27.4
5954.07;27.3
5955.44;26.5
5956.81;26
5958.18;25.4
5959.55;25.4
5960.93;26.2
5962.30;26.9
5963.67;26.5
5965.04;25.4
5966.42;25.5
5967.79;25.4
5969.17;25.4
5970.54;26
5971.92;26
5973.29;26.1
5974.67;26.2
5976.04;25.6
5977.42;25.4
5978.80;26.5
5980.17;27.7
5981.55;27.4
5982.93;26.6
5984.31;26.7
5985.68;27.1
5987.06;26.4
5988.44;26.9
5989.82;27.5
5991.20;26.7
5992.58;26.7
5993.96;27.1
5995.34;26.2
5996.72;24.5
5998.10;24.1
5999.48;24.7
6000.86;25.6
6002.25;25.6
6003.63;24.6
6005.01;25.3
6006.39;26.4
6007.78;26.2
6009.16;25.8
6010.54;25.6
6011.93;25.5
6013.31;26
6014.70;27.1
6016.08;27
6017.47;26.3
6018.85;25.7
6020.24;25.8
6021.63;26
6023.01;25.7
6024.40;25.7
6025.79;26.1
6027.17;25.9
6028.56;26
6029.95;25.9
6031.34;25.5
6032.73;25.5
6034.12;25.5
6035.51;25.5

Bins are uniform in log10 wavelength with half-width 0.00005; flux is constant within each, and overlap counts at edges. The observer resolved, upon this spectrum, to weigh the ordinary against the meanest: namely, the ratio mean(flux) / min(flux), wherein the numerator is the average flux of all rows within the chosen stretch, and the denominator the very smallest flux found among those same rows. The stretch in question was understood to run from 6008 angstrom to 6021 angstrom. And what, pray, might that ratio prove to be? 1.02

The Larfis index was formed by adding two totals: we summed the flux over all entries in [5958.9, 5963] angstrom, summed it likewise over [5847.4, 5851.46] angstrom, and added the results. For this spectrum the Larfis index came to 162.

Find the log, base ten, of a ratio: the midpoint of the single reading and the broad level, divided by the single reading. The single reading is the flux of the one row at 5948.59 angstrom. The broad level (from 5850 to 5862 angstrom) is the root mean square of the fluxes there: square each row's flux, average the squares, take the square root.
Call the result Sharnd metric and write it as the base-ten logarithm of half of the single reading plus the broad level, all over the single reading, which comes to 0.017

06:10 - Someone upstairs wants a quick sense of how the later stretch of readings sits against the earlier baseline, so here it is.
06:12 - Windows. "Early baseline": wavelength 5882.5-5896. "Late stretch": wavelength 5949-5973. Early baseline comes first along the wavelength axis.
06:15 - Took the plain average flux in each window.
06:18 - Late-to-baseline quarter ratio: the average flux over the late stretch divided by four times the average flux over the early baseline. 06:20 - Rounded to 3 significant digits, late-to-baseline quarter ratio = 0.256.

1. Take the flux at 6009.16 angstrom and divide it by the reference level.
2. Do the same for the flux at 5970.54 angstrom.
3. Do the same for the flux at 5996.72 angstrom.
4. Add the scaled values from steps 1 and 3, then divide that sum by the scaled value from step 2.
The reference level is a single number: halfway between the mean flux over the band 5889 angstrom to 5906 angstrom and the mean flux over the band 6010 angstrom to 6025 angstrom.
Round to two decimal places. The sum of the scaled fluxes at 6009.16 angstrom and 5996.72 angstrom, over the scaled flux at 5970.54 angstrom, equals 1.93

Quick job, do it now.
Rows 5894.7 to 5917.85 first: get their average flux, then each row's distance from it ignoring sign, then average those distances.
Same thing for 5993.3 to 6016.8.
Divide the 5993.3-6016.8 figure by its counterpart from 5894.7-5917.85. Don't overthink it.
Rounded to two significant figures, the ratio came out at 0.89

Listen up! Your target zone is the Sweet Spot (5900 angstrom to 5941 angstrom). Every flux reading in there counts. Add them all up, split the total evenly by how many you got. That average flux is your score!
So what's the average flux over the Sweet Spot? 26.6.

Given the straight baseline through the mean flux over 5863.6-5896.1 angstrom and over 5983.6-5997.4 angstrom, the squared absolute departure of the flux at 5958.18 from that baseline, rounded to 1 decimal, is 1.4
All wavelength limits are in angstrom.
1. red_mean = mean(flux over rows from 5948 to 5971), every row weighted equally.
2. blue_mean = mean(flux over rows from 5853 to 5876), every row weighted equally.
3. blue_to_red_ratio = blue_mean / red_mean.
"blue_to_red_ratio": 1.05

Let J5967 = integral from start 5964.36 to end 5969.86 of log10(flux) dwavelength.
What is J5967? 7.72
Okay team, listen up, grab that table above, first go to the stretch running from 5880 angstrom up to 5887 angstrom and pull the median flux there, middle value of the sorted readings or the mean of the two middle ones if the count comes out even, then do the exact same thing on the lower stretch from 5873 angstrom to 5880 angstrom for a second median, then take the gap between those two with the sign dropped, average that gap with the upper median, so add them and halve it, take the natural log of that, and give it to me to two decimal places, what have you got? 2.61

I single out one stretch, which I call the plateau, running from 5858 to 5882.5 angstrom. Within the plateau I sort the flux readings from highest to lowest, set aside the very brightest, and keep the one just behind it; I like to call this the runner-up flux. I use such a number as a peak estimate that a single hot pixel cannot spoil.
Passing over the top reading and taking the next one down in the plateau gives 29.2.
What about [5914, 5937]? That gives 27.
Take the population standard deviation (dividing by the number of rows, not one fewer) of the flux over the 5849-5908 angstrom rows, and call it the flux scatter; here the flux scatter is 1.3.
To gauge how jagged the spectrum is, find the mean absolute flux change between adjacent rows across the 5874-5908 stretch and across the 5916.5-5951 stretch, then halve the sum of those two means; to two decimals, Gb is 0.70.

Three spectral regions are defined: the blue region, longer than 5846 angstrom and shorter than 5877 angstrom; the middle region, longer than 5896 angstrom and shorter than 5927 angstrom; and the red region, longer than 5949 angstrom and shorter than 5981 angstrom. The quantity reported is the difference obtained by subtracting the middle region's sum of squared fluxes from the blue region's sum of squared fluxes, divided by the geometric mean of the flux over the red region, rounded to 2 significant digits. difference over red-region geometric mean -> 43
